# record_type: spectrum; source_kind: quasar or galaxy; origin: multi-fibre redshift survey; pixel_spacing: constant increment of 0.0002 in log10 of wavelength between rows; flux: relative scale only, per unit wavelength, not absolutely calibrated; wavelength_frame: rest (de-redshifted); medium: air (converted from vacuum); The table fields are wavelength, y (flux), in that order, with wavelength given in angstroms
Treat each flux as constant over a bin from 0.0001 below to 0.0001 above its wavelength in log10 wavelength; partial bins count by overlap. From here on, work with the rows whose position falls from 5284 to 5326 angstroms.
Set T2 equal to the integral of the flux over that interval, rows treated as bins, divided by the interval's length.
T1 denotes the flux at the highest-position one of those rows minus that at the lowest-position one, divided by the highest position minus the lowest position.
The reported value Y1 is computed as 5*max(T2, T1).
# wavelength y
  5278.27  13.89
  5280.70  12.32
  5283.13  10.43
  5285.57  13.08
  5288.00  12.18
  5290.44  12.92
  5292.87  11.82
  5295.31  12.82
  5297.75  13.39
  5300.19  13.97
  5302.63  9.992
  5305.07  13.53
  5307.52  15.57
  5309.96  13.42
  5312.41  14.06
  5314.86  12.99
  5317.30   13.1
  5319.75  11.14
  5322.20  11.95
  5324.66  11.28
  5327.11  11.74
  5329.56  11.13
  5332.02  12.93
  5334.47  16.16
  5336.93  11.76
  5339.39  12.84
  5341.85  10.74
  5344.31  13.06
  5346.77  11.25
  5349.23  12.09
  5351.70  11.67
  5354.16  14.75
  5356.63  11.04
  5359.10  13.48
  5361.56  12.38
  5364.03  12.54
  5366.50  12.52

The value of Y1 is 63.8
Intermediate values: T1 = -0.05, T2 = 12.8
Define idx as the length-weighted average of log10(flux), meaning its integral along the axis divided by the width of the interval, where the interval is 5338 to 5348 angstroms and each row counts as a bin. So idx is 1.08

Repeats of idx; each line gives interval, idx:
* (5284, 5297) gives 1.10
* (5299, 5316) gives 1.12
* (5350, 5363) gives 1.10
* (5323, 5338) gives 1.09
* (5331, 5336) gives 1.16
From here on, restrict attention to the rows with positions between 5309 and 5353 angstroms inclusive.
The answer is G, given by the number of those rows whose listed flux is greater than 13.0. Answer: 5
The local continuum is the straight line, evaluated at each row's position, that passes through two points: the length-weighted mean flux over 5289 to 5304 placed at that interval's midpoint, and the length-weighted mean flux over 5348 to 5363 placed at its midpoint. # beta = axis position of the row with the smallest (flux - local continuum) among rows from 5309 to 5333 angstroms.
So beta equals 5329.56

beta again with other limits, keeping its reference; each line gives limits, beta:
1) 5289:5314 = 5302.63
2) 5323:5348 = 5341.85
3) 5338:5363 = 5341.85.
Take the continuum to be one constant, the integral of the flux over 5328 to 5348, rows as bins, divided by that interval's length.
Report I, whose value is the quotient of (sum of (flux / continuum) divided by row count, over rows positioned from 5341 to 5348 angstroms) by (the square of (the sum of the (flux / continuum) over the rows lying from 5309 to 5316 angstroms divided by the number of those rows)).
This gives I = 0.80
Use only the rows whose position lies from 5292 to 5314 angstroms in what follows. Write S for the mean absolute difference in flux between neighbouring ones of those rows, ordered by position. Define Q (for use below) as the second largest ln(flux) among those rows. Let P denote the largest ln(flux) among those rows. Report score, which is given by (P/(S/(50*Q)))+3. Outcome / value 203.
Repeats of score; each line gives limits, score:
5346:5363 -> 184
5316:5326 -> 281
